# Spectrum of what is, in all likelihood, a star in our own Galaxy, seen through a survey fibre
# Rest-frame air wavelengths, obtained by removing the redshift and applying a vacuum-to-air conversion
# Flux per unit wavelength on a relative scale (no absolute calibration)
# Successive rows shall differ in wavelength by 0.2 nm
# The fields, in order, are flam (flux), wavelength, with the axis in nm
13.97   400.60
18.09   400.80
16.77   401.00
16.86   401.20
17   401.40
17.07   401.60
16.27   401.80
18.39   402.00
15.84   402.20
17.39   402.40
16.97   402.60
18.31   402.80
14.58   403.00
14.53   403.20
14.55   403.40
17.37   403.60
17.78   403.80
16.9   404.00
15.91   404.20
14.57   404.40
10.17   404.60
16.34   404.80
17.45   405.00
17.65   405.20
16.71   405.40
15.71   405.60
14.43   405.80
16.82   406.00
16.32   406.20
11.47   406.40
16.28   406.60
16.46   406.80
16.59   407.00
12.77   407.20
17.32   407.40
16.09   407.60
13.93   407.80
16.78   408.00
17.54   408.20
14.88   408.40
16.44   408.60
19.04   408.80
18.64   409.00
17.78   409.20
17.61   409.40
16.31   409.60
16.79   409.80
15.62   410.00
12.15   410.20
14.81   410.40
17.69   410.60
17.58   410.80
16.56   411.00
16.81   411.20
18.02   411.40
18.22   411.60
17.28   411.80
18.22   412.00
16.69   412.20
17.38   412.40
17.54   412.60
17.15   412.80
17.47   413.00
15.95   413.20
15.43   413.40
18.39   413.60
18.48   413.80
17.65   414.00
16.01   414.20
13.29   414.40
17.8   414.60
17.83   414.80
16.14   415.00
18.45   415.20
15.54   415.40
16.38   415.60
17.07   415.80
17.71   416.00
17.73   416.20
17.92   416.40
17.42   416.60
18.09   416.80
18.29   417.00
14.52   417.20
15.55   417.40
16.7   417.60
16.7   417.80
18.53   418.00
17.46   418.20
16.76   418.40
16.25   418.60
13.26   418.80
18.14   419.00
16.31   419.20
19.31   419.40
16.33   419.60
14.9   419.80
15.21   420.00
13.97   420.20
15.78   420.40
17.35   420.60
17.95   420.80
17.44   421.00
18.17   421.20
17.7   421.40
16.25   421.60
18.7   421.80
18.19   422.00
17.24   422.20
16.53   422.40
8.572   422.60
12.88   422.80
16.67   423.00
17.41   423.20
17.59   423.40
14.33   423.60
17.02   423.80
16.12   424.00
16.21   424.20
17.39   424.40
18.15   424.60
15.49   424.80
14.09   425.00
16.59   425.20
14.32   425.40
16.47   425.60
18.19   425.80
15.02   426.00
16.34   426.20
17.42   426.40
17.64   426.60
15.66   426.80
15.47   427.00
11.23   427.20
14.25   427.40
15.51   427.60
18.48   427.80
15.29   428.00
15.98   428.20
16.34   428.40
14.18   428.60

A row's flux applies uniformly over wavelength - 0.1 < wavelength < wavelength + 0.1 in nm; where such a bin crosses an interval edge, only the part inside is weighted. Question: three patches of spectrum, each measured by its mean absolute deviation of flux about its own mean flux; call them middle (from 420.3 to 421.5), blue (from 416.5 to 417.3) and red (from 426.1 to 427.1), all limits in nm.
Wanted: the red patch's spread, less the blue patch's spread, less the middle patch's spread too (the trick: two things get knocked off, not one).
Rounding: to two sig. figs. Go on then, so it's -1.0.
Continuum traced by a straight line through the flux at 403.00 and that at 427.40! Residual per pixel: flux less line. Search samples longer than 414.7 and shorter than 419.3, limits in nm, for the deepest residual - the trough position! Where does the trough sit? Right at 418.80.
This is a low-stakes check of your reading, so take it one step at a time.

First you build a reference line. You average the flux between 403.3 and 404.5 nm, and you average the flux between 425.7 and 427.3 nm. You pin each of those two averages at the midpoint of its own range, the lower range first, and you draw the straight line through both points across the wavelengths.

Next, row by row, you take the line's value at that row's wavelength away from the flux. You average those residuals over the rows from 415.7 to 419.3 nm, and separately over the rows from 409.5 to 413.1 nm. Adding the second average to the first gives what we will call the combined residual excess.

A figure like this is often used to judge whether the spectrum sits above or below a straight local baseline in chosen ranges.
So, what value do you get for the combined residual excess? 1.6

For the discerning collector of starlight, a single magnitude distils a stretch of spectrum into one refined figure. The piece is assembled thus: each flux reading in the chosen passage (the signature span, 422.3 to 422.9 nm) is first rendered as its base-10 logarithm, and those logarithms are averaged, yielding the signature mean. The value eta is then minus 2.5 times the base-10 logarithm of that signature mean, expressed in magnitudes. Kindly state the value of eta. -0.091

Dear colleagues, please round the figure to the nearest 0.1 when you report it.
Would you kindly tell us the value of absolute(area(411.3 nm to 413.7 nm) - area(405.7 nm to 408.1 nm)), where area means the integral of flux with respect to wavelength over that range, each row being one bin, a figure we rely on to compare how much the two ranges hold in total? 4.5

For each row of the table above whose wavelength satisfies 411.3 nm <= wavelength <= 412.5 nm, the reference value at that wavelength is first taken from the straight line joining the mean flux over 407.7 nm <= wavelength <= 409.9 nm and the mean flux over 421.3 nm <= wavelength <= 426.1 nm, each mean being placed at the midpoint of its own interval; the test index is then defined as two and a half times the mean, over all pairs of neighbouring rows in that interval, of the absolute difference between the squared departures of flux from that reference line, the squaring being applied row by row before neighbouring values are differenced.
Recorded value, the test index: 3.5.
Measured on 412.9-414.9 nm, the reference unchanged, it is 7.3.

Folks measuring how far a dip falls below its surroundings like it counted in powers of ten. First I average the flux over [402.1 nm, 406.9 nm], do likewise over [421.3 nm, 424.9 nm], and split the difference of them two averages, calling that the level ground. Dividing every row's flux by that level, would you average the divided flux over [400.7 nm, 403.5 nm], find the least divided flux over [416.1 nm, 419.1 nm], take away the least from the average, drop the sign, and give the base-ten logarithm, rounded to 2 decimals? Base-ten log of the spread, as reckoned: -0.68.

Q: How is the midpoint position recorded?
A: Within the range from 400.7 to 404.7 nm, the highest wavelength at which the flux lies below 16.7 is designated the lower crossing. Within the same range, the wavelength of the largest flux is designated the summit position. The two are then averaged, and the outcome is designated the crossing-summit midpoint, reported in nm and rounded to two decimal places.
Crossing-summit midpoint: 403.30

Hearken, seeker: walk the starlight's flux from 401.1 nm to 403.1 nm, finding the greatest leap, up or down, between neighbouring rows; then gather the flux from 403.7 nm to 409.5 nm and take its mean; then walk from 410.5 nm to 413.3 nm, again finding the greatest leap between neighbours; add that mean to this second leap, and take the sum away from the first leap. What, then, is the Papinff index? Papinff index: -13.9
